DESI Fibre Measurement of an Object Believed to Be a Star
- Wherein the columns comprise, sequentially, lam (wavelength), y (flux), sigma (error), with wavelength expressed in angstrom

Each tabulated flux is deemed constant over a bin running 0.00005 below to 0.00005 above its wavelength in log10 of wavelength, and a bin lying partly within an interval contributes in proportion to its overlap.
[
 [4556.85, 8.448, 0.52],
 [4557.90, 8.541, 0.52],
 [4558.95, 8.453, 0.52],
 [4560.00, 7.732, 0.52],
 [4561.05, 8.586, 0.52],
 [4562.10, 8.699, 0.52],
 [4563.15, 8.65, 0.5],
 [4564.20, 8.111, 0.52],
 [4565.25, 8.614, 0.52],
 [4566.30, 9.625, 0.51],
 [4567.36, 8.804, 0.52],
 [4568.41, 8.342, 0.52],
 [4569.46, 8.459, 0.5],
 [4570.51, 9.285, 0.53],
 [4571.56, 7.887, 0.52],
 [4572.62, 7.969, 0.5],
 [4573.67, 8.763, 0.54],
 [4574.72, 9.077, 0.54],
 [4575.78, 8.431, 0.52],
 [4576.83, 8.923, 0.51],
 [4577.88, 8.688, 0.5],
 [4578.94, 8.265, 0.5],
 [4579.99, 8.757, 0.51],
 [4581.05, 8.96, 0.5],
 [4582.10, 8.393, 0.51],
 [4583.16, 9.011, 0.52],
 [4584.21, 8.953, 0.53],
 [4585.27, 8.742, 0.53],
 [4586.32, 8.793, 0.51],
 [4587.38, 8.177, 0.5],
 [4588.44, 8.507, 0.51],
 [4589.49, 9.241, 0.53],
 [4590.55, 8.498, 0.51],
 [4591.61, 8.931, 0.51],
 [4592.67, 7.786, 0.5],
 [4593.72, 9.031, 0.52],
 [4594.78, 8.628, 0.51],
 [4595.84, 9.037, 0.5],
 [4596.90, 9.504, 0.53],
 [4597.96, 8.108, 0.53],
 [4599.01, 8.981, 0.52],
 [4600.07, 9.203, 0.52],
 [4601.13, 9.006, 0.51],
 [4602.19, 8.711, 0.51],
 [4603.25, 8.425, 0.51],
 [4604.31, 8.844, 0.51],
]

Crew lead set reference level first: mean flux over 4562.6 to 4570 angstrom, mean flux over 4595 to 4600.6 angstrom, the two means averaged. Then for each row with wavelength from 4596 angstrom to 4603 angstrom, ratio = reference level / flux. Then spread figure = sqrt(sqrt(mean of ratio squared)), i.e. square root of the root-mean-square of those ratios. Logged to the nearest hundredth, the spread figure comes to 1.00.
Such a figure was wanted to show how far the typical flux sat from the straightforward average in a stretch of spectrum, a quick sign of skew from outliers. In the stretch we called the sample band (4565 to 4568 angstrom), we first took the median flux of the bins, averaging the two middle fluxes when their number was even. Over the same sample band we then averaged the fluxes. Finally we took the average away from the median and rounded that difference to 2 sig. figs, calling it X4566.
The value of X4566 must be -0.21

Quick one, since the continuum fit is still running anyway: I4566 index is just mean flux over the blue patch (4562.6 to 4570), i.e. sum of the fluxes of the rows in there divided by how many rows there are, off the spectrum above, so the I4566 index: 8.66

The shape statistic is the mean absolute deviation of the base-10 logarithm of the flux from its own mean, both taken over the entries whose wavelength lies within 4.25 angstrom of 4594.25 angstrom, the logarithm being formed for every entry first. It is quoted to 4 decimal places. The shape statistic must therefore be 0.0219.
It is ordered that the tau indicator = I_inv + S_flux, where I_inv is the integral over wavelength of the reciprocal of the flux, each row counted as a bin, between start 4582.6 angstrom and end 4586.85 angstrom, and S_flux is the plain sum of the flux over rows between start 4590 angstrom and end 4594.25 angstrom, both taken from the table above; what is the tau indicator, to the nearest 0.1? 34.7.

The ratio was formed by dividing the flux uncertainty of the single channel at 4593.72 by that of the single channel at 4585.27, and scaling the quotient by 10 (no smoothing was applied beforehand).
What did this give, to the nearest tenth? 9.8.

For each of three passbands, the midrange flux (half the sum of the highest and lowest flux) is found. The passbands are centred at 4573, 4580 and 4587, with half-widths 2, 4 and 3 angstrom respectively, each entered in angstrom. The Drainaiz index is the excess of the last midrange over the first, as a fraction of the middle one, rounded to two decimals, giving 0.03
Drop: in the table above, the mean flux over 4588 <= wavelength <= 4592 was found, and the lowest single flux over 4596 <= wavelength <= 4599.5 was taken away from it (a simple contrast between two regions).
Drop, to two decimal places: 0.69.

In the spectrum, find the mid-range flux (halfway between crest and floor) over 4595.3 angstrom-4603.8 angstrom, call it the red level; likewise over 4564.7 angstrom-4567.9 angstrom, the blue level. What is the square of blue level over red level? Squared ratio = 1.07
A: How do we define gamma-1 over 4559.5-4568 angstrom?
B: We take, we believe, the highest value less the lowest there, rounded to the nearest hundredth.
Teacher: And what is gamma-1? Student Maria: 1.89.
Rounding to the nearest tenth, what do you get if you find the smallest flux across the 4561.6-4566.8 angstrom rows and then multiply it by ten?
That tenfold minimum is 81.1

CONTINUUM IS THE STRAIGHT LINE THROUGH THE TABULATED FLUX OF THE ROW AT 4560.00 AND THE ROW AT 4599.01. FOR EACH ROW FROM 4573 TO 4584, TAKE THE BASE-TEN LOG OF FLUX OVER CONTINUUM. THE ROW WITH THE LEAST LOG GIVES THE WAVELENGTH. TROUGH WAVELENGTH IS 4578.94 angstrom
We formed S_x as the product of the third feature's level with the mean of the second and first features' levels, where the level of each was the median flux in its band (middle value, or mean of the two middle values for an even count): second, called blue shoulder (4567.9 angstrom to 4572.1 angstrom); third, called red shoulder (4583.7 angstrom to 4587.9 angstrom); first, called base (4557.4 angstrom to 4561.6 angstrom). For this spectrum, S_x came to 74.1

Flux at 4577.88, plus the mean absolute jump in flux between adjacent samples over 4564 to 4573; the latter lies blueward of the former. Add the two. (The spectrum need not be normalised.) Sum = 9.3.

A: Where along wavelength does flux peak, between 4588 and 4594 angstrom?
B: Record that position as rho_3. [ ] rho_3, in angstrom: 4589.49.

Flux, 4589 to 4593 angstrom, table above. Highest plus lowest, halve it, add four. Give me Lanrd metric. 12.51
